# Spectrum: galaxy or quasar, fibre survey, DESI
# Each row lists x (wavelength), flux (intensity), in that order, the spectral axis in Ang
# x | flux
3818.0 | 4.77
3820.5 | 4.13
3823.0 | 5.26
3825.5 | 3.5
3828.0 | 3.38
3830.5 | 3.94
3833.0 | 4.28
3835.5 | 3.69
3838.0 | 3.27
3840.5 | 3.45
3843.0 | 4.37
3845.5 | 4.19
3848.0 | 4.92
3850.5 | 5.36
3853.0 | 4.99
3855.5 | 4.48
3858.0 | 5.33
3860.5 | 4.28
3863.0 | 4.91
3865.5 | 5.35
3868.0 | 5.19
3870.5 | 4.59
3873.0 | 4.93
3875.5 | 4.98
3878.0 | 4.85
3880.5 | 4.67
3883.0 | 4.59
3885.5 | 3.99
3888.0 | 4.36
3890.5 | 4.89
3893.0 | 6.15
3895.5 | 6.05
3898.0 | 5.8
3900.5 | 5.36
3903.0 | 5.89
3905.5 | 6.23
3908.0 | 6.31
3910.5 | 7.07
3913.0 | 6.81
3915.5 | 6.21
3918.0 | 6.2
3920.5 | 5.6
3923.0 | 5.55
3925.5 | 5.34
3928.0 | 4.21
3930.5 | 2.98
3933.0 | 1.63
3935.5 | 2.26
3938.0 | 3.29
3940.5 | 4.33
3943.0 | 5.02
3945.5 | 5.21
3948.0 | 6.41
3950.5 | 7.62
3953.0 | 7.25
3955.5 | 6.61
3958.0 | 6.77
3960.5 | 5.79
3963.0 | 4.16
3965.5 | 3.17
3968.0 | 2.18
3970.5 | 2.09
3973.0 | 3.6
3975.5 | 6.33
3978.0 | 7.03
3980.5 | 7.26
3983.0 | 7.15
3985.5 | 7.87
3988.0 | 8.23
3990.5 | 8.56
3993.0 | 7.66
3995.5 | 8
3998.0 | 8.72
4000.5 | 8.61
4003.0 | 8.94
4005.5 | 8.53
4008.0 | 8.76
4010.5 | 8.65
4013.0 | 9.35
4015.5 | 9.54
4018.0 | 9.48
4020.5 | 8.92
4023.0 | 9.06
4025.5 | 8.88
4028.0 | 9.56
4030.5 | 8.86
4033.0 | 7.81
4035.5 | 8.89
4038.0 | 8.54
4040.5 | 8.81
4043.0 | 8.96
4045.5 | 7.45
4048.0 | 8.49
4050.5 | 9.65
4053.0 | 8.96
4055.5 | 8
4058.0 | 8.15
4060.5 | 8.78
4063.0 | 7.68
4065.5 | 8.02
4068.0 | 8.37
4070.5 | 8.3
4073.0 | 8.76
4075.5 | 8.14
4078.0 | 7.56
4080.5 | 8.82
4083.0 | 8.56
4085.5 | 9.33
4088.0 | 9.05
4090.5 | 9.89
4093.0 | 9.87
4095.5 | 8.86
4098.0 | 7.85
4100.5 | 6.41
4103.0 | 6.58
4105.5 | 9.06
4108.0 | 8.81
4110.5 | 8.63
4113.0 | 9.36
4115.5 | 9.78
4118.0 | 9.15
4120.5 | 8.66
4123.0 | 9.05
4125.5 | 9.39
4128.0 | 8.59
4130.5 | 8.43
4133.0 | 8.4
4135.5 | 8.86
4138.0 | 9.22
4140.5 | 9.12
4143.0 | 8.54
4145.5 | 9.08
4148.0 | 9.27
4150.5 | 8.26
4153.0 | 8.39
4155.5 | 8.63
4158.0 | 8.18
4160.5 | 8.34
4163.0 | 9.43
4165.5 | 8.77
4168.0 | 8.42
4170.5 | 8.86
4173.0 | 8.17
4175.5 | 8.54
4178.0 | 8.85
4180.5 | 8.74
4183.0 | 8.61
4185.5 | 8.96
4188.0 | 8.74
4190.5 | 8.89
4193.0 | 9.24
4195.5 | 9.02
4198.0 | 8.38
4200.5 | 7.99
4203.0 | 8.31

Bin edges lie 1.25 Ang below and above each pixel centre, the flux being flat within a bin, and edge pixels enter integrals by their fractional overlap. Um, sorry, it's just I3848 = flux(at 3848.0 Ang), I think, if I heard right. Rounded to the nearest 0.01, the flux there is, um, 4.92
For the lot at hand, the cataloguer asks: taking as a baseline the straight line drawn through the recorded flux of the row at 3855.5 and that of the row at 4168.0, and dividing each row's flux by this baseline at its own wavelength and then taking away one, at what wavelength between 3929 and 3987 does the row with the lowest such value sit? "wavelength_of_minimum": 3933.0 Ang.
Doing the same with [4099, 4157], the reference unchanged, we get 4100.5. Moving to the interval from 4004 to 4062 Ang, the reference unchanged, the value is 4045.5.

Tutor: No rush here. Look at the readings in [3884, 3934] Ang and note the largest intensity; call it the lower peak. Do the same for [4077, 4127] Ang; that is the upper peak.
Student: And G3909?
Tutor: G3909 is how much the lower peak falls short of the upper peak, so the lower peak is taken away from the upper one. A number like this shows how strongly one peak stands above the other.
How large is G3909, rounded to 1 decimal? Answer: 2.8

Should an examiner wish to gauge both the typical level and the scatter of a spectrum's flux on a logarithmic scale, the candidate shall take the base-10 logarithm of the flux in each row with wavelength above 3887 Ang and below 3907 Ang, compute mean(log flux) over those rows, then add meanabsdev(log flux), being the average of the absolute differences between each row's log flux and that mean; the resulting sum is 0.79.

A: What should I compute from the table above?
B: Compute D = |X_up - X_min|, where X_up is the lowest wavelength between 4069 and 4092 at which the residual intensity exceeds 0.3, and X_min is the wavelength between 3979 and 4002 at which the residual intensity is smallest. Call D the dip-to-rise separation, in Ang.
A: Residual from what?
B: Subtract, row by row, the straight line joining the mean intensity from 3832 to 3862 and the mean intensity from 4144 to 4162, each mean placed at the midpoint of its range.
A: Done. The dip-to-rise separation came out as 87.5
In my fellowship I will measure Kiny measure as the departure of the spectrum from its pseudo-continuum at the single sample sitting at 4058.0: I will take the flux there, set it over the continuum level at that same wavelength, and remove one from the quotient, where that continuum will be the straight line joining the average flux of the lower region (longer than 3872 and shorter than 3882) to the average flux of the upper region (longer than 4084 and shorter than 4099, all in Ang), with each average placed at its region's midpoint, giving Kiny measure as -0.04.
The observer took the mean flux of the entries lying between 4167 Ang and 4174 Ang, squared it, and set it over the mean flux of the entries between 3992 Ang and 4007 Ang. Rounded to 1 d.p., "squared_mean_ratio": 8.6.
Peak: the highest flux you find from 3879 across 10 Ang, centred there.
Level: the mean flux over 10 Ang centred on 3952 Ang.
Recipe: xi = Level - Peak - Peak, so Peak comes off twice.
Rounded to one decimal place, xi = -3.0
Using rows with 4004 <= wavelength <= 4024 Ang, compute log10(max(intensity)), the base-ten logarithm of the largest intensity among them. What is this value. 0.980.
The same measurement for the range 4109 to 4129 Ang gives 0.990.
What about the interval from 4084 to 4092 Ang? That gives 0.995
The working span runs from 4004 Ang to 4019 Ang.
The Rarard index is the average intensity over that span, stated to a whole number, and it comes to 9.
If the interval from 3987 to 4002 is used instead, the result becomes 8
